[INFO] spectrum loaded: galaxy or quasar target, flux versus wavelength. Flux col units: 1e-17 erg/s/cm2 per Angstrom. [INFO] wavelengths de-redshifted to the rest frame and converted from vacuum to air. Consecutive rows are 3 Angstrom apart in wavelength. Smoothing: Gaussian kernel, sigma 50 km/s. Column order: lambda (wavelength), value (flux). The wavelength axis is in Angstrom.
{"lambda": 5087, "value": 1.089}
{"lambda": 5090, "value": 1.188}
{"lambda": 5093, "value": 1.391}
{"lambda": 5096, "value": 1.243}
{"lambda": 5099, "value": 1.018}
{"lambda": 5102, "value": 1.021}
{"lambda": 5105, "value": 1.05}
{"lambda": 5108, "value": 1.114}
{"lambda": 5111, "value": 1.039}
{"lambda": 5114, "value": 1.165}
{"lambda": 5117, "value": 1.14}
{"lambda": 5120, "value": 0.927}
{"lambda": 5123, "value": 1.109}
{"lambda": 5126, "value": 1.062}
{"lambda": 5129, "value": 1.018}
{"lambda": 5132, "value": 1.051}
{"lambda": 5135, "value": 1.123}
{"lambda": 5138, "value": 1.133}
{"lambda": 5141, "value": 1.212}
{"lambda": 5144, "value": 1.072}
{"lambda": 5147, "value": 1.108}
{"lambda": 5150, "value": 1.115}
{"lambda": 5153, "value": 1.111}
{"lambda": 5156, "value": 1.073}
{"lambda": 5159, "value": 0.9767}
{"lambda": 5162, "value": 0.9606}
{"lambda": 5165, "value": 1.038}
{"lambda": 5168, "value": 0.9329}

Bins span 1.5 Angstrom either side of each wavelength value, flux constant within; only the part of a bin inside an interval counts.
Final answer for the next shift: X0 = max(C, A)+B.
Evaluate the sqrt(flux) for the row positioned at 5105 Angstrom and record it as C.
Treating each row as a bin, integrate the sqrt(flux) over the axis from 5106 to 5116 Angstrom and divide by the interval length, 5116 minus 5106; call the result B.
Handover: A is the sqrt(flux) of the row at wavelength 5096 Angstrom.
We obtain 2.17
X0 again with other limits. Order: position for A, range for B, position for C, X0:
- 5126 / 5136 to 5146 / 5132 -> 2.10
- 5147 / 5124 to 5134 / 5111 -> 2.08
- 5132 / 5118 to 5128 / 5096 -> 2.13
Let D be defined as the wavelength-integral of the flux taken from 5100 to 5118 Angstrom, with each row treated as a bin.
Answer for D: 20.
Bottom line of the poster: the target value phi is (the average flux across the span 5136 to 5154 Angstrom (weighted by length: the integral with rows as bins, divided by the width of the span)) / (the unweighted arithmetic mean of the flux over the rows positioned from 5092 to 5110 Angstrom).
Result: 0.99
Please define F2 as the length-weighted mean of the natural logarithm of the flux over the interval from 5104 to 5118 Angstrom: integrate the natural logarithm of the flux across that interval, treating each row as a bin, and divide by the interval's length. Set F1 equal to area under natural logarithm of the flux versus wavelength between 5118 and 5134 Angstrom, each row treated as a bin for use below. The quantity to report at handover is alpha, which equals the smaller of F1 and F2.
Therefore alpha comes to 0.096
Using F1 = 0.6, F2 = 0.096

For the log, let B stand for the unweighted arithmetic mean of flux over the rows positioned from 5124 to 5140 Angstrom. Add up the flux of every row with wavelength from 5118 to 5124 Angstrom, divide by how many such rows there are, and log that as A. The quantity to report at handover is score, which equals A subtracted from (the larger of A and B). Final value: 0.059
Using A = 1.02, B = 1.08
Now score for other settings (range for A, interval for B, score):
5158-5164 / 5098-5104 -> 0.051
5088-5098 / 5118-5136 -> 0.000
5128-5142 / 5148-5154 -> 0.006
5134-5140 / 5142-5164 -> 0.000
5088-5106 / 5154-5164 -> 0.000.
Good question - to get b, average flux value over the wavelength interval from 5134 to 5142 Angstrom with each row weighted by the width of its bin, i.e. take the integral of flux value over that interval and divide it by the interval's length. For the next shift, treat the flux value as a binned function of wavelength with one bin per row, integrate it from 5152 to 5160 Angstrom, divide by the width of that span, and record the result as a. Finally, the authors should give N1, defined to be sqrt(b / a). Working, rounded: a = 1.05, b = 1.15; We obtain 1.05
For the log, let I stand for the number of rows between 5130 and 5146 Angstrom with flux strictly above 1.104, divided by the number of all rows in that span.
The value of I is 0.60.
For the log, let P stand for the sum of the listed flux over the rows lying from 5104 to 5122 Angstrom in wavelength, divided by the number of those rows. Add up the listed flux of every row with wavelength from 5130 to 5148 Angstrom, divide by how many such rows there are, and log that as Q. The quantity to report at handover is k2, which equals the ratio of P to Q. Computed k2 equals 0.96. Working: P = 1.07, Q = 1.12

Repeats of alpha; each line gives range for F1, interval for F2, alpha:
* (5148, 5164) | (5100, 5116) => 0.074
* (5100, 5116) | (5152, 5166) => 0.027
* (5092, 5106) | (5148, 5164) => 0.046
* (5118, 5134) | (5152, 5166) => 0.027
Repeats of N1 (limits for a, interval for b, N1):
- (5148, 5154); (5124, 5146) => 0.99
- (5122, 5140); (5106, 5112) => 1.00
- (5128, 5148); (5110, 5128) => 0.99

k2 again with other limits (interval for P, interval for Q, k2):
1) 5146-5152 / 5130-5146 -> 0.99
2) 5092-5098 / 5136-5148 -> 1.16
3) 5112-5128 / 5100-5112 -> 1.02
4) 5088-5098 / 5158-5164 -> 1.32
